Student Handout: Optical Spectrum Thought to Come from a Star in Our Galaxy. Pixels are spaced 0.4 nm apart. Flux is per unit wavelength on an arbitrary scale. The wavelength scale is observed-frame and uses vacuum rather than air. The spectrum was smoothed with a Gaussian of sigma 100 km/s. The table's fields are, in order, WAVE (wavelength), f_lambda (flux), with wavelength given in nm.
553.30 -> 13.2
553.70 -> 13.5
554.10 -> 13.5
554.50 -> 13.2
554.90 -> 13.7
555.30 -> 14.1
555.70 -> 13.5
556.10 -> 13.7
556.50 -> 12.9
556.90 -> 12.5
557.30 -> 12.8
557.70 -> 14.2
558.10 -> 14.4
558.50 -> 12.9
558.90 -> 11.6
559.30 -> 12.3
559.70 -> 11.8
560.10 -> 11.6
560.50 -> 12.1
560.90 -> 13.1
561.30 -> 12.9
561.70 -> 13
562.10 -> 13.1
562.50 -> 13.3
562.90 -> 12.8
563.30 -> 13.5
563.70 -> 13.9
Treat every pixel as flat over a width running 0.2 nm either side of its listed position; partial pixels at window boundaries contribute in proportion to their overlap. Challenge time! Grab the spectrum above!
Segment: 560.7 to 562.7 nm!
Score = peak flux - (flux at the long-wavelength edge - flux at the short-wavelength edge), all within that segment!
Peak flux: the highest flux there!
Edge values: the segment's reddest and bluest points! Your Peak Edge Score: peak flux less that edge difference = 13.1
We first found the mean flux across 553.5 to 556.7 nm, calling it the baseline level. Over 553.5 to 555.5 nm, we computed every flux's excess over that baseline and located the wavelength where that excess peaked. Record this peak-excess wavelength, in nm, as 555.30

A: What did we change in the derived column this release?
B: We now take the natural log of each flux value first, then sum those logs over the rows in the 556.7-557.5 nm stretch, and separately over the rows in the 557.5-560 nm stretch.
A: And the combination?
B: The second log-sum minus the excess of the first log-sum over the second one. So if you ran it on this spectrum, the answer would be 26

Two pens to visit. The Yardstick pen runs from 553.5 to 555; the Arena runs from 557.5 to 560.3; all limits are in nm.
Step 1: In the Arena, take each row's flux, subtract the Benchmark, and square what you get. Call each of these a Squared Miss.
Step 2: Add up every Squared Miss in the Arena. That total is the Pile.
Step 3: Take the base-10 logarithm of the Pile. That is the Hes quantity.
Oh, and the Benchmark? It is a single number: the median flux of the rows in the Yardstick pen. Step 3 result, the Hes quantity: 1.1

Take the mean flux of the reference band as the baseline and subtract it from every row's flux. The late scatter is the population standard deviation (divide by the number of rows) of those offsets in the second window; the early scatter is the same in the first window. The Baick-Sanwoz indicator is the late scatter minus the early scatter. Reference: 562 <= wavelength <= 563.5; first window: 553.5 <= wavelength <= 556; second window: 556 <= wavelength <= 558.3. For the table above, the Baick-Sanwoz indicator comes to 0.5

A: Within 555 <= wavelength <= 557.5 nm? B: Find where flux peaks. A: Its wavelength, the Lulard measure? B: 555.30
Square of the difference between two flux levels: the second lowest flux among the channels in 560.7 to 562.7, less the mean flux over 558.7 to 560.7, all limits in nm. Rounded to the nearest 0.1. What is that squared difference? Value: 1.3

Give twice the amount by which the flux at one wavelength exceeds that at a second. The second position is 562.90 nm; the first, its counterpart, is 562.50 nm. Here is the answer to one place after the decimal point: 1.0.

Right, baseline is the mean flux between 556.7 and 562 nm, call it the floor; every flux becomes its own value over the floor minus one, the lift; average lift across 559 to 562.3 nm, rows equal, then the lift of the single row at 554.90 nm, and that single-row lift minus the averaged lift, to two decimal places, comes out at 0.10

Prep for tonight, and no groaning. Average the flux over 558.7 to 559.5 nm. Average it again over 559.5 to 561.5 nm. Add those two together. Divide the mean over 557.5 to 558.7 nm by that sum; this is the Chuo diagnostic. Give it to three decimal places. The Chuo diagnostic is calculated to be 0.570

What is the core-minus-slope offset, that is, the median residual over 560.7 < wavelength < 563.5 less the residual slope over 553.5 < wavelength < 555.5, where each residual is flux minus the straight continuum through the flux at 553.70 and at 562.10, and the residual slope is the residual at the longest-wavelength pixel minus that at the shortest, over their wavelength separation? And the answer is -0.5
